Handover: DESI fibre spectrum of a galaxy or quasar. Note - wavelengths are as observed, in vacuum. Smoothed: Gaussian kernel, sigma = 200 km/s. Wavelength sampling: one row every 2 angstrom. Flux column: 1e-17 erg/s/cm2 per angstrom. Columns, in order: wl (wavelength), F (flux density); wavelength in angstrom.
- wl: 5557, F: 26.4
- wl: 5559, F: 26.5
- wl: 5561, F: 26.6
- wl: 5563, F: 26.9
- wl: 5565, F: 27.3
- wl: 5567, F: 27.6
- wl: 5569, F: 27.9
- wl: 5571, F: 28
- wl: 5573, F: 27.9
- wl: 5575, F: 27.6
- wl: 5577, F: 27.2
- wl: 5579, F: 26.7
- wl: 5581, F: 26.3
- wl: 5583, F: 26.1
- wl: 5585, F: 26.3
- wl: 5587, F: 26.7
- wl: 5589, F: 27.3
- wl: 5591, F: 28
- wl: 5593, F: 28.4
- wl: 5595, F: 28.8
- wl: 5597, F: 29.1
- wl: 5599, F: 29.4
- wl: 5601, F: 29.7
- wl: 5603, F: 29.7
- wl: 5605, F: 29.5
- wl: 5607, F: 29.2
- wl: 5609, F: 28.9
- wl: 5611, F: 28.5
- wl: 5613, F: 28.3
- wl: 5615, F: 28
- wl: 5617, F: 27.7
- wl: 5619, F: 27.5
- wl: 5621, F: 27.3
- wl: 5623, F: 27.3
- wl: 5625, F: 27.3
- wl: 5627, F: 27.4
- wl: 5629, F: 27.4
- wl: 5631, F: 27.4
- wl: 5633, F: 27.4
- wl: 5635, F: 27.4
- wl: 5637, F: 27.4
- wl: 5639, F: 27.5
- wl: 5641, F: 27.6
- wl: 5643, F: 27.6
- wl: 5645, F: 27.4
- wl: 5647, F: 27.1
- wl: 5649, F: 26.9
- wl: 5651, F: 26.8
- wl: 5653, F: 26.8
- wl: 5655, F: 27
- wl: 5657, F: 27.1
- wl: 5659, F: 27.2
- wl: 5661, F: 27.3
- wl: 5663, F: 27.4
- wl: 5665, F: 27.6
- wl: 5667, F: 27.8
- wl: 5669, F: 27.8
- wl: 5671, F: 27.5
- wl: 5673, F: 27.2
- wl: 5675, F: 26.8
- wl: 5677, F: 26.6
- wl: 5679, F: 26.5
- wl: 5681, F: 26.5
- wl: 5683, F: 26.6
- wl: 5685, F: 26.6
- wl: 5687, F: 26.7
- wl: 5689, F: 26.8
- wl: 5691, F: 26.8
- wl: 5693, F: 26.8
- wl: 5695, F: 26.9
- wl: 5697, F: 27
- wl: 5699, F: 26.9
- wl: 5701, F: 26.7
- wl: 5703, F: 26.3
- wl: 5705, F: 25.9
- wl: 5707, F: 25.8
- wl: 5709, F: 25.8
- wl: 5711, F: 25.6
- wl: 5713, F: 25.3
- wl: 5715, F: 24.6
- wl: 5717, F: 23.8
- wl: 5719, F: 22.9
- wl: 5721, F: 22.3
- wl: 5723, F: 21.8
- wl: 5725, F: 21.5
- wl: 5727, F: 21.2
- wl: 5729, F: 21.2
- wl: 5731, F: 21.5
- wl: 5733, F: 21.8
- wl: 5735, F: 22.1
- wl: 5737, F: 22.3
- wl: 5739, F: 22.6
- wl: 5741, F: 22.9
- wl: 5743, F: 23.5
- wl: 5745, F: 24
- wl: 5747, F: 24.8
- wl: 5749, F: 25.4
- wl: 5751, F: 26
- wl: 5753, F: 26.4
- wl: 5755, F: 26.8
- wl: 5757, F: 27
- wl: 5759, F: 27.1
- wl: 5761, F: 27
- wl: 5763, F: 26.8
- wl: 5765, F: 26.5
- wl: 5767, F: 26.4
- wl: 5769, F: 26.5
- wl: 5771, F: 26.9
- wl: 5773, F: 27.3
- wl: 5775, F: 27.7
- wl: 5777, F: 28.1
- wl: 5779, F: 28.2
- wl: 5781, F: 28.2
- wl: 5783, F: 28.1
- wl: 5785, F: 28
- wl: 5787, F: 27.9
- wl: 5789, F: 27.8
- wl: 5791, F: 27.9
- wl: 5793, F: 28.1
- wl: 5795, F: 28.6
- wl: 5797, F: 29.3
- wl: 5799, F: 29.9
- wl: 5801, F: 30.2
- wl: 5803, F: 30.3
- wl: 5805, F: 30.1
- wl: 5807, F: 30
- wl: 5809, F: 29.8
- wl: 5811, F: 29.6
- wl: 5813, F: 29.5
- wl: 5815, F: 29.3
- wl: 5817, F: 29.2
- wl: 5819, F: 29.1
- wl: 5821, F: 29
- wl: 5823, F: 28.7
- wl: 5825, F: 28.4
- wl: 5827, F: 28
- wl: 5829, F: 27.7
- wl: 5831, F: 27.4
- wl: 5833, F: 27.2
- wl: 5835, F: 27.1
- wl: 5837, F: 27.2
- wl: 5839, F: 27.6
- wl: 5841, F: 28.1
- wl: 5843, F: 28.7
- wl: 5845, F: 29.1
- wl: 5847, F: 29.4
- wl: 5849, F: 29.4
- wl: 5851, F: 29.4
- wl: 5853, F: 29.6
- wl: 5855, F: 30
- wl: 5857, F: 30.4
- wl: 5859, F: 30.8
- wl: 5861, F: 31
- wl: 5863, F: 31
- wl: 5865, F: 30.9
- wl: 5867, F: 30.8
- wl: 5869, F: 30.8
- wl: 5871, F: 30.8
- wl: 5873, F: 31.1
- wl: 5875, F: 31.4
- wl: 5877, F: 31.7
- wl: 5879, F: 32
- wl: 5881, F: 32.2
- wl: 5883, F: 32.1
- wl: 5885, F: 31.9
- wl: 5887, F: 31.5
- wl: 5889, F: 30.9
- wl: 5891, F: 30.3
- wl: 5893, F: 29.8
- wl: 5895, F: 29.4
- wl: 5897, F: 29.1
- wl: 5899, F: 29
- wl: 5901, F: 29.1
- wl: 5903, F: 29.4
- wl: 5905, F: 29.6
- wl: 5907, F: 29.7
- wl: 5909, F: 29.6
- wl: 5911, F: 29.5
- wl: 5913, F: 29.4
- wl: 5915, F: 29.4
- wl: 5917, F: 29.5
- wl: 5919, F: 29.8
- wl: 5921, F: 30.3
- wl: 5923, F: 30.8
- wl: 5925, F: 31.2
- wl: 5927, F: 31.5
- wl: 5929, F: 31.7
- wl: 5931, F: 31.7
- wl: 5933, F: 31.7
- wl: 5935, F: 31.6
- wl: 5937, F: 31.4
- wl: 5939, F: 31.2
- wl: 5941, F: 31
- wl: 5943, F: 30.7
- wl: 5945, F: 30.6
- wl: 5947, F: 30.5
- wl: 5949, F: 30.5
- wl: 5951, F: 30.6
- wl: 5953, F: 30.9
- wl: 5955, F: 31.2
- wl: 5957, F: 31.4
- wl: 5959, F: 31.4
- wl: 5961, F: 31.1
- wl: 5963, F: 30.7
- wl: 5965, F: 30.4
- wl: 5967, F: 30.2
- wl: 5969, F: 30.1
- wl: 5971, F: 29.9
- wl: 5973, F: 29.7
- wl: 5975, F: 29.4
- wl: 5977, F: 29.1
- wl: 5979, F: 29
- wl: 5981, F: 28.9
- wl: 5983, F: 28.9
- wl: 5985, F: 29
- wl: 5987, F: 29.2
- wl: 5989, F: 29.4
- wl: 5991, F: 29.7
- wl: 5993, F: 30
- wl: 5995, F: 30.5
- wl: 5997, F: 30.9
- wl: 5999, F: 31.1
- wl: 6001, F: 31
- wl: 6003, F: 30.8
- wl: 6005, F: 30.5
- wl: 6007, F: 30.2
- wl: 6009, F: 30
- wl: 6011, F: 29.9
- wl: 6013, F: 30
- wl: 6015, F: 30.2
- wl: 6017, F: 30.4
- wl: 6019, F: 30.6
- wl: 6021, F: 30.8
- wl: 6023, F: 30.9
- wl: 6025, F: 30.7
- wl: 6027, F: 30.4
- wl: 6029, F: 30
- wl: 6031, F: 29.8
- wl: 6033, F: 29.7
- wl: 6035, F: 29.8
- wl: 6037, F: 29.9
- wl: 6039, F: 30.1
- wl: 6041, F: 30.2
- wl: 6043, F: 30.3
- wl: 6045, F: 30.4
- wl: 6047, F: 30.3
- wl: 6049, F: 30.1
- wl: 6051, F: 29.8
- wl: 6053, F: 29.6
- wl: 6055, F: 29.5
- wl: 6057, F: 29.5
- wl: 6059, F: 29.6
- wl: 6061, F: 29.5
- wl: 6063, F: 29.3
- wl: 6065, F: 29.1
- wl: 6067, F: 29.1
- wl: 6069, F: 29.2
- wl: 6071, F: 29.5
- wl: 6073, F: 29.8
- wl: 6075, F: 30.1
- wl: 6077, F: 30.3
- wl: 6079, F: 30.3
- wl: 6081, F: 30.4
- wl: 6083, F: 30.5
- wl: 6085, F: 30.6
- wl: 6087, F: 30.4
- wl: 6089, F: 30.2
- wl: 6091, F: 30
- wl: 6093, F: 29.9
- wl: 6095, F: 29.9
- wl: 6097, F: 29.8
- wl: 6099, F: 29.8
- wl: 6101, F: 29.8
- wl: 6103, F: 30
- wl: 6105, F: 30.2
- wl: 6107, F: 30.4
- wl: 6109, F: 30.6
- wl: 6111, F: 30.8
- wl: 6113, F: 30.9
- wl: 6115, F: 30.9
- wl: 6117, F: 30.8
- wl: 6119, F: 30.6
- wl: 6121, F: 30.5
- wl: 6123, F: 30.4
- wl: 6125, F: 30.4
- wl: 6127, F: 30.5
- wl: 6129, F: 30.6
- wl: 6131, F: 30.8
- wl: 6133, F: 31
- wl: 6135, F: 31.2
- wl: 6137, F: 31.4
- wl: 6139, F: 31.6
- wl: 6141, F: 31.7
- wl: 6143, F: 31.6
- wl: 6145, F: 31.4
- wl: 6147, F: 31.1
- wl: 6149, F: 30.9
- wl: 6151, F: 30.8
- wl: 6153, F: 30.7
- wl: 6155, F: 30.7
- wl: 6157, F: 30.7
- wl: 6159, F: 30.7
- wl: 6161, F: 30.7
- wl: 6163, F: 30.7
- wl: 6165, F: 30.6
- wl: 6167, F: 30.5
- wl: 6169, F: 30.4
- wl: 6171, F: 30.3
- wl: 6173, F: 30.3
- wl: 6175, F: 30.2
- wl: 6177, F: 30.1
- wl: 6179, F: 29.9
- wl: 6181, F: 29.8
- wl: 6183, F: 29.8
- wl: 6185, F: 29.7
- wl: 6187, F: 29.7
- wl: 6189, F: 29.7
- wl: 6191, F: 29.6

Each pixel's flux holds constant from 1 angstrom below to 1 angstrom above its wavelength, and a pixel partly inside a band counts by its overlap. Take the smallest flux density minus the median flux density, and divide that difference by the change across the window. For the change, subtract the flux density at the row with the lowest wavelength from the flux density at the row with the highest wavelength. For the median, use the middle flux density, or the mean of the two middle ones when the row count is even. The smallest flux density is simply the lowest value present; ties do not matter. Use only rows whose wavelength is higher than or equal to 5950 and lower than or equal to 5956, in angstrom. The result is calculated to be -0.50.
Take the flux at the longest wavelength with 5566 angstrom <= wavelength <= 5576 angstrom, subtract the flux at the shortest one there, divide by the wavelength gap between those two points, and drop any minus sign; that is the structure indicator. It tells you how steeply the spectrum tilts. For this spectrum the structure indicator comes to 0.000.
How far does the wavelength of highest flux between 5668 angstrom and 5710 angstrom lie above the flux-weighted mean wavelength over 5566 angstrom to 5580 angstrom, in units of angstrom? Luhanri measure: 96.0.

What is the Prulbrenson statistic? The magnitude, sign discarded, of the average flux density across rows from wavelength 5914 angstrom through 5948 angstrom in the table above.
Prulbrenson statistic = 30.9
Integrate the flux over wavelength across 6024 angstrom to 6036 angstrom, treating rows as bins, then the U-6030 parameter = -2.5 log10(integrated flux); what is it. -6.39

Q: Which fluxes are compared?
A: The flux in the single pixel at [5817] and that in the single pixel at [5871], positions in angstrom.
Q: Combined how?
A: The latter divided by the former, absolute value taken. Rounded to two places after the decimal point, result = 1.05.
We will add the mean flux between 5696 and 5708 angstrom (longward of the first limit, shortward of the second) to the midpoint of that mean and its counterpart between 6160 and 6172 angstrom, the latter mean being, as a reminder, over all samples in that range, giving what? 54.9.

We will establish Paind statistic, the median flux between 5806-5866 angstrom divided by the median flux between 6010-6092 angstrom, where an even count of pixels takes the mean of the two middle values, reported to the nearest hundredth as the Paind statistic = 0.97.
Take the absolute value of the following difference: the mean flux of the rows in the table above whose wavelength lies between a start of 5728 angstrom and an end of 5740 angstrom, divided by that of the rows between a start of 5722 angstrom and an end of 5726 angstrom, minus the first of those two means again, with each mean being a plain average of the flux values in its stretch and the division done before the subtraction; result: 20.9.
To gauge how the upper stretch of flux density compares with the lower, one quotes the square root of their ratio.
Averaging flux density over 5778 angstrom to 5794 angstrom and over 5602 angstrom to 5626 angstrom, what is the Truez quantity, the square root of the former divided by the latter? 1.00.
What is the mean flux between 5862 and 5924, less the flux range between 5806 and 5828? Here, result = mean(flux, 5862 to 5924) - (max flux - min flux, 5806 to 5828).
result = 28.4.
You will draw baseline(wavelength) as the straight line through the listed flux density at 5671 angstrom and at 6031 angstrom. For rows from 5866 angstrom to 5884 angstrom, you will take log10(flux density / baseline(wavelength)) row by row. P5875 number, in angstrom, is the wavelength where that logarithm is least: 5871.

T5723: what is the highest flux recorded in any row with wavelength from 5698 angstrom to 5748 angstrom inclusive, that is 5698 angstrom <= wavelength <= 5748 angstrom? 26.9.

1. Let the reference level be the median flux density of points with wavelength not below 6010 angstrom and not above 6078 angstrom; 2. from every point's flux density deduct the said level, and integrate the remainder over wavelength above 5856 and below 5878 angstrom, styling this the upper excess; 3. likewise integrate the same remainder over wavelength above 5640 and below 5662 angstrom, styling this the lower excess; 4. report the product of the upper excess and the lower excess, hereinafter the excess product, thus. -1379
